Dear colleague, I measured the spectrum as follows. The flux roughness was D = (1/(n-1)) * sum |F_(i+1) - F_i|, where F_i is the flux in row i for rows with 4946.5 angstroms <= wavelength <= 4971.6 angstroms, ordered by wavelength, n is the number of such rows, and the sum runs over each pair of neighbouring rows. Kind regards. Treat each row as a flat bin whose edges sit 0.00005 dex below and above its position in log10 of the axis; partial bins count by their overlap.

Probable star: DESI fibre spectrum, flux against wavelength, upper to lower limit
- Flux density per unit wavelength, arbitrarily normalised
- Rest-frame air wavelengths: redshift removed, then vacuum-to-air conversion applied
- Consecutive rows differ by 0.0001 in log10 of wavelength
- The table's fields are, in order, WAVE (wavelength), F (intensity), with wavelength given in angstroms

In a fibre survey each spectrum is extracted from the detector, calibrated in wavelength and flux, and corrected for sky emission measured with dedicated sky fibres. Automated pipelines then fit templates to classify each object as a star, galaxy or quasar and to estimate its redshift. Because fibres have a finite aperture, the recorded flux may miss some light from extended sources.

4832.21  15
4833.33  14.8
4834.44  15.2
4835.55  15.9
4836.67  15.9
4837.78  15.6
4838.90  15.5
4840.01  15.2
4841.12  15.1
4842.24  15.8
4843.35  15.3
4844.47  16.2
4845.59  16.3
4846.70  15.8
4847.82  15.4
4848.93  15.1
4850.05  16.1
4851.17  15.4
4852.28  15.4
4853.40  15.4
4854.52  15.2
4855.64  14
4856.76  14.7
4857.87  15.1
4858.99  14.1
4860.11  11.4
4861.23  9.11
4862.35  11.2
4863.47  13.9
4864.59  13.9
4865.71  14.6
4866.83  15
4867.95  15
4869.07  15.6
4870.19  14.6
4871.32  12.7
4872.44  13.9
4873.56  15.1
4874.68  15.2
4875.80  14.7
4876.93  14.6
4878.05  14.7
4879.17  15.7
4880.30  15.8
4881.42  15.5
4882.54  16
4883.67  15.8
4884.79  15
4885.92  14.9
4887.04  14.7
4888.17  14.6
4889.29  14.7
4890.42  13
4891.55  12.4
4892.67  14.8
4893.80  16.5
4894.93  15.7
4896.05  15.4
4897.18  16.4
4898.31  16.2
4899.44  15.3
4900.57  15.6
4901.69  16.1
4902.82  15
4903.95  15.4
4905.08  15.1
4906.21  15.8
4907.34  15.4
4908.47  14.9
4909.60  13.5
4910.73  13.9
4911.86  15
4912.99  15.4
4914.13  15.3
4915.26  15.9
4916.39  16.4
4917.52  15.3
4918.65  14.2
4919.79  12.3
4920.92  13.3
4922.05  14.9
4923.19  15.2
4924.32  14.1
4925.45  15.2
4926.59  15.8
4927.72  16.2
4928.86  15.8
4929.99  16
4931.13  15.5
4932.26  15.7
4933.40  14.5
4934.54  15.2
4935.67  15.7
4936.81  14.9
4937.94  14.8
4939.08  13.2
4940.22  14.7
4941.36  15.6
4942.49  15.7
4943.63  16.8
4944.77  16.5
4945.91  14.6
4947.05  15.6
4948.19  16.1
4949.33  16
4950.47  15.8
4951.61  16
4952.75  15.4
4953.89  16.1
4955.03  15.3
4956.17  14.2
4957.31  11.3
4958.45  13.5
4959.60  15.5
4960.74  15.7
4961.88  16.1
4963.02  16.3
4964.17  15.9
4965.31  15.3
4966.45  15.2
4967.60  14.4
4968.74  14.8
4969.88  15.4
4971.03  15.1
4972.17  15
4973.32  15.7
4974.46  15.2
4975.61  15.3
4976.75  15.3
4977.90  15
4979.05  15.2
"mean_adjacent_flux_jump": 0.73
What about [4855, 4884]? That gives 0.87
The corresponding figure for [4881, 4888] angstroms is 0.36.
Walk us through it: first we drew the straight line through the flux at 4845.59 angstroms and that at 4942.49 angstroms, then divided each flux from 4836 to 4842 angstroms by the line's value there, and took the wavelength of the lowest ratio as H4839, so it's 4841.12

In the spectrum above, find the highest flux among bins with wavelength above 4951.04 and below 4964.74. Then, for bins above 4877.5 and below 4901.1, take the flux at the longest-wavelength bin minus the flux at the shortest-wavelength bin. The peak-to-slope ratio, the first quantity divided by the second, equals 18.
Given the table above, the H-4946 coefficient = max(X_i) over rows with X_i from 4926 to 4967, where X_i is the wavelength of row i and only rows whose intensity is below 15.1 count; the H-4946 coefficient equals 4958.45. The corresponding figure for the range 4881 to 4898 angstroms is 4892.67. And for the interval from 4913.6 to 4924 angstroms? 4922.05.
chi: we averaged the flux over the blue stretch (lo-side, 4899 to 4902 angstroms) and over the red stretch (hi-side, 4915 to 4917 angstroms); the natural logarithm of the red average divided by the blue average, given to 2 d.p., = 0.03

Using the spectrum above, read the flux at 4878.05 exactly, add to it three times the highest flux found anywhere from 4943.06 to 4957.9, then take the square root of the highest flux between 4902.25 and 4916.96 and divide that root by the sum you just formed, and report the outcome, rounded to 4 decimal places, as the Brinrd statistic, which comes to 0.0622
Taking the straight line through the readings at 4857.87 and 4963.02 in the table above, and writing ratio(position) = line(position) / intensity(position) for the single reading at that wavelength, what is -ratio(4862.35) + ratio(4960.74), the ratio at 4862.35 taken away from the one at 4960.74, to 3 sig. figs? -0.316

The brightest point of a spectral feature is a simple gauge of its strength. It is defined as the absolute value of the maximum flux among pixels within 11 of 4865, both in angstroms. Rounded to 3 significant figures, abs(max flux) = 15.6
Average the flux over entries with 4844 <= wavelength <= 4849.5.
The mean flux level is 15.76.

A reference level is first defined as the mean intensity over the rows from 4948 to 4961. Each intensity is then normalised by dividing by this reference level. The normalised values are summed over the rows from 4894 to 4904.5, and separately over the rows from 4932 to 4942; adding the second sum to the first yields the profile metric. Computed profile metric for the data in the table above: 18.3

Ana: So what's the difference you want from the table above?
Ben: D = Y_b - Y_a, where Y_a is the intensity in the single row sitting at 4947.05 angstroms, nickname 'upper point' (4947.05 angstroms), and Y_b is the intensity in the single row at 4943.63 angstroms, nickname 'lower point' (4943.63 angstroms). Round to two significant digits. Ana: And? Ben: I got 1.2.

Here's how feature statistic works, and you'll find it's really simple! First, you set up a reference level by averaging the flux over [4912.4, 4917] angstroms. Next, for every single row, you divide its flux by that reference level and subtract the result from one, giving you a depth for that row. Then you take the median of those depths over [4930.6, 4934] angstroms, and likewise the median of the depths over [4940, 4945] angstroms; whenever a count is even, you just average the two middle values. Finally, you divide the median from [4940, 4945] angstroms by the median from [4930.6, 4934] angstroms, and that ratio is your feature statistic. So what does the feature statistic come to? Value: 0.2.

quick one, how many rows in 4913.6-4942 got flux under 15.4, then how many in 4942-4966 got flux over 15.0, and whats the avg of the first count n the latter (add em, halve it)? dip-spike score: 16.0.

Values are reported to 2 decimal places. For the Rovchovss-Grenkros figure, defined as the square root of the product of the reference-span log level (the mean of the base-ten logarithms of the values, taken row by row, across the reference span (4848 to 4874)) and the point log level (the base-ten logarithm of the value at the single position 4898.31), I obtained 1.18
